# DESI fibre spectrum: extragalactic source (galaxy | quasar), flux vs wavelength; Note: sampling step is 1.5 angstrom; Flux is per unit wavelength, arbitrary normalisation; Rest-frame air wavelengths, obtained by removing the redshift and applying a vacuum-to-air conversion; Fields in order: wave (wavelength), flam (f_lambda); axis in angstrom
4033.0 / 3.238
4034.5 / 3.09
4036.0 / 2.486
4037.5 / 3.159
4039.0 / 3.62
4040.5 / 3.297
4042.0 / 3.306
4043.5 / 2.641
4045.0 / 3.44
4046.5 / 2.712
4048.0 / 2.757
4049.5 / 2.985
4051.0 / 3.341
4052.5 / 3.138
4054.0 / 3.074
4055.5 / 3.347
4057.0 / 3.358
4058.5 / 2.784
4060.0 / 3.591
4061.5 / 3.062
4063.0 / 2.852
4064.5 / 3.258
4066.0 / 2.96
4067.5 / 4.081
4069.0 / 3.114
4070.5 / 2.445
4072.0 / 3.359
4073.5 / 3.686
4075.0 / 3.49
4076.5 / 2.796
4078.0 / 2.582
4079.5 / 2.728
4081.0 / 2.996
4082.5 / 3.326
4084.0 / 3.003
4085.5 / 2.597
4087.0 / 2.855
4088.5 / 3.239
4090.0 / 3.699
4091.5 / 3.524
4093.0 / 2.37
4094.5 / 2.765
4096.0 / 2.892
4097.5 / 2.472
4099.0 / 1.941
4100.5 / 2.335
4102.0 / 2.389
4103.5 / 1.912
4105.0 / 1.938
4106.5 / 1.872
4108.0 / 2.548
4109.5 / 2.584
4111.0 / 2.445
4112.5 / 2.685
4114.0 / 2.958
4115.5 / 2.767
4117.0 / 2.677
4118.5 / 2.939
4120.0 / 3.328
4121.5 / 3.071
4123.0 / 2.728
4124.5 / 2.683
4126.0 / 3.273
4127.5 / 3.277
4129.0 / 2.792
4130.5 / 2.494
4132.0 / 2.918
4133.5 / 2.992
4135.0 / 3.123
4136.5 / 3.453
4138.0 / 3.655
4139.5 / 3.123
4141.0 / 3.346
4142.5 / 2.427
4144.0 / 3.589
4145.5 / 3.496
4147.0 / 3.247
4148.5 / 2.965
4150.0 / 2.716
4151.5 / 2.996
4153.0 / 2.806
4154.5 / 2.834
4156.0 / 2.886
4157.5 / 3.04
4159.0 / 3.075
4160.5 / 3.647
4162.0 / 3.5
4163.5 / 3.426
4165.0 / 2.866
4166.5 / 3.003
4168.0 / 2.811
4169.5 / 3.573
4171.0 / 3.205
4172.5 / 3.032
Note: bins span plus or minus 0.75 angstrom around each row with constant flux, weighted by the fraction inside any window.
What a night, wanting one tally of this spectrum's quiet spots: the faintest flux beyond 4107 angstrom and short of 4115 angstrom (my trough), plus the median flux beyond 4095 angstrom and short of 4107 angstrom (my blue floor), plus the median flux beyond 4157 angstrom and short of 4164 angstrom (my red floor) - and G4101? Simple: 8.0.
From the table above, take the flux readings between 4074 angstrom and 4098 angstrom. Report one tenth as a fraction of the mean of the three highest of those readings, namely 0.0280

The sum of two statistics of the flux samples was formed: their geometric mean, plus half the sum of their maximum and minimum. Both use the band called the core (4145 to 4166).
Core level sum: 6.3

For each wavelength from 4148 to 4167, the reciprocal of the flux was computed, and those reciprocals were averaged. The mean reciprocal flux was 0.329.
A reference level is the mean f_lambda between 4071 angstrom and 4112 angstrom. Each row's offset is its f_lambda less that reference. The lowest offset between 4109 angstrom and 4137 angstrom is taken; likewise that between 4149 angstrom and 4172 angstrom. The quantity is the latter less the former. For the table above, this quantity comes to 0.27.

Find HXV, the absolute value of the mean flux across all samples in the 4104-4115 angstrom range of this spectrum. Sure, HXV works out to 2.43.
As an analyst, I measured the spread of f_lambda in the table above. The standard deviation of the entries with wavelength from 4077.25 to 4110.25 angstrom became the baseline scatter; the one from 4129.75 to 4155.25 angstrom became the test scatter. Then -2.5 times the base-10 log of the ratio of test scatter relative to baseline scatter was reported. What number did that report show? 0.38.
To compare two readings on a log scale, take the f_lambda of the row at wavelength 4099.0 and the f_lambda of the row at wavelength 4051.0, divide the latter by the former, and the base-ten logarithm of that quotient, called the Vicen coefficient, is 0.24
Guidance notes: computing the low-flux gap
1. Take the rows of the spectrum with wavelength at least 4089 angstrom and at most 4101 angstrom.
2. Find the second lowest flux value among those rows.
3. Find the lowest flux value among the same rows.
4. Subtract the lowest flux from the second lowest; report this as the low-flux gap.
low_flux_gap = 0.39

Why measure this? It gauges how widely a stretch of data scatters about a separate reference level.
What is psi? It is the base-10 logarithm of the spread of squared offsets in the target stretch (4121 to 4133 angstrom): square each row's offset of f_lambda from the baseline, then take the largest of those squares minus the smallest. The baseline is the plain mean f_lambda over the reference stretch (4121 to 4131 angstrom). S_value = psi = -0.8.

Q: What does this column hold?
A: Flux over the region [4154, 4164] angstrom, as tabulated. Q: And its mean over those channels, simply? 3.20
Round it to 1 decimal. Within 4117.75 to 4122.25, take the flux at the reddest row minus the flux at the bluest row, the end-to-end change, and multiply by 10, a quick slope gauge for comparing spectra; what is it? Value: 1.3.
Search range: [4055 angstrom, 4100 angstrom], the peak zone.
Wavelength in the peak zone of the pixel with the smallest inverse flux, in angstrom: 4067.5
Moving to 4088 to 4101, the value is 4090.0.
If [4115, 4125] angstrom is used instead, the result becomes 4120.0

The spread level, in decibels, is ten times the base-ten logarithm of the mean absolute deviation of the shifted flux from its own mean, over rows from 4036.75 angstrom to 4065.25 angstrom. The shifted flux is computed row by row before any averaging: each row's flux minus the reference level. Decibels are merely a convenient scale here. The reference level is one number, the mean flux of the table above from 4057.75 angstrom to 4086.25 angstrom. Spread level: -6.19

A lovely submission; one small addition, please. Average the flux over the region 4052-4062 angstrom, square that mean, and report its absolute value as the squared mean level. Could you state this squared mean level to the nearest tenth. 10.2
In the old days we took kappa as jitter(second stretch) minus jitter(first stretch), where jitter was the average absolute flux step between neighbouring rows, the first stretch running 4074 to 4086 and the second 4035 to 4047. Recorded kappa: 0.18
